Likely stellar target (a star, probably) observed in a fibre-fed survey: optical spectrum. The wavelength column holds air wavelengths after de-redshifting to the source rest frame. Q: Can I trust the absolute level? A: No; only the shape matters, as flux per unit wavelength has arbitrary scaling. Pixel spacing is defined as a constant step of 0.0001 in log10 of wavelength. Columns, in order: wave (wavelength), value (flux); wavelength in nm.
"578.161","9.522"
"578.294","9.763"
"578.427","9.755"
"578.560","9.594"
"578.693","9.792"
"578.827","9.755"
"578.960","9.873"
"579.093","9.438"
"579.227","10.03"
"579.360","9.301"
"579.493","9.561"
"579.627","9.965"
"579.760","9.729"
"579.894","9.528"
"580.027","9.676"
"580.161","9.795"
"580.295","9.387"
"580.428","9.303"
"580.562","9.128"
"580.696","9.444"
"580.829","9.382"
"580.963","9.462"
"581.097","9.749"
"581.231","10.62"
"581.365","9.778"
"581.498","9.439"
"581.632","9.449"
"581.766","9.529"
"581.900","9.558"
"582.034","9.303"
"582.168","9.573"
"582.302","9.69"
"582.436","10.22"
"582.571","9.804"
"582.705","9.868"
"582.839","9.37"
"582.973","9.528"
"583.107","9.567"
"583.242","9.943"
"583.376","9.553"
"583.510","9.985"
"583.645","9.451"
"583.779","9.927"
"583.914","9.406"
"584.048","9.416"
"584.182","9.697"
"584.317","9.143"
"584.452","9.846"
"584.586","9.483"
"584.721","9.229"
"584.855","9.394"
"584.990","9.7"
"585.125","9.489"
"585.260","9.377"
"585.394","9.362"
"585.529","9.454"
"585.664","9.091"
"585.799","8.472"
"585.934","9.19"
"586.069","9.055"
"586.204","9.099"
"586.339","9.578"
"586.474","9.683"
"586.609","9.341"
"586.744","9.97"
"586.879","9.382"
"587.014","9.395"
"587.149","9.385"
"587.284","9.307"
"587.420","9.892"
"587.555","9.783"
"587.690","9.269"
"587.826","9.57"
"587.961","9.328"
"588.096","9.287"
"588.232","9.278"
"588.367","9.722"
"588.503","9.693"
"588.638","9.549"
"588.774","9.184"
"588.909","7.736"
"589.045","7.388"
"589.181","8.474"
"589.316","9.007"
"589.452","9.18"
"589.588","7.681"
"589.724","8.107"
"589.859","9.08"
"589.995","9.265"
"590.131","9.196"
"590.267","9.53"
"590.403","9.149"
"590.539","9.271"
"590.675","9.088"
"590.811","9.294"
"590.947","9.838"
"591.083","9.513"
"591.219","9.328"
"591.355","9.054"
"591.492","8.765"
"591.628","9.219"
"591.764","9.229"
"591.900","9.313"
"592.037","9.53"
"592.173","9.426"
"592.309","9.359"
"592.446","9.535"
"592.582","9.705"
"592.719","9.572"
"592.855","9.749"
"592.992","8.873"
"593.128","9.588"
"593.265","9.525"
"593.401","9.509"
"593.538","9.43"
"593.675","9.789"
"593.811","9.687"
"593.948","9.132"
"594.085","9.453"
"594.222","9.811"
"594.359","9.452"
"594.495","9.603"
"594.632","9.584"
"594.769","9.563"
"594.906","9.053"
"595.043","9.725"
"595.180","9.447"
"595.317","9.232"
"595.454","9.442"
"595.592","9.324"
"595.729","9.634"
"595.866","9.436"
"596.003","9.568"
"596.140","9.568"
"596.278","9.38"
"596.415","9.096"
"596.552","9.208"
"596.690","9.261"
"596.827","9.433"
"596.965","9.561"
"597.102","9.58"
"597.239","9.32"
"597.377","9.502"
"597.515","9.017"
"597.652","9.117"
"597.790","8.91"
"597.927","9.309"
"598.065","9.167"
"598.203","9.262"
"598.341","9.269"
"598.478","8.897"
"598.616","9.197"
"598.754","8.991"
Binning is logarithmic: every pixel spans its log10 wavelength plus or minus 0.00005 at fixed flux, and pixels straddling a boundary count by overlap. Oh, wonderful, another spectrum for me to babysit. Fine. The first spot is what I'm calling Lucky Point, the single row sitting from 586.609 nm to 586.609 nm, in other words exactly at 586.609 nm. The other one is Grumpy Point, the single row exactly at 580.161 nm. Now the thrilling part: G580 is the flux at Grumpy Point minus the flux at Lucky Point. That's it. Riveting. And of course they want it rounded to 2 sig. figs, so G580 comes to 0.45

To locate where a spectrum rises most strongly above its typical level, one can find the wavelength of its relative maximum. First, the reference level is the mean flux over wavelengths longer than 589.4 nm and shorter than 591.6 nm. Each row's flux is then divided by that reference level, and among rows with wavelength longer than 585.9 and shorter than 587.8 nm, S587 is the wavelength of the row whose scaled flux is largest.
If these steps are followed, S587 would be 586.744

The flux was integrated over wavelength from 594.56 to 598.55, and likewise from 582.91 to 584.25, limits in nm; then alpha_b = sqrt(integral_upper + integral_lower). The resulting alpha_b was 7.1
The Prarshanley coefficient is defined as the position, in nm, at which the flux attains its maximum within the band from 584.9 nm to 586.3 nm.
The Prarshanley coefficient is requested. 584.990 nm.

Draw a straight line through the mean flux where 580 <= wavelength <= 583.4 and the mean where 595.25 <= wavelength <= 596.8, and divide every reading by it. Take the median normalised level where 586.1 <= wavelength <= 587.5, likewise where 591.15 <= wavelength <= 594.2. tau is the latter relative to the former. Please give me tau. 1.02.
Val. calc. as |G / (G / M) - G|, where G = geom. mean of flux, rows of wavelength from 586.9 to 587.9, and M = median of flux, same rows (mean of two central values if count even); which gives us 0.12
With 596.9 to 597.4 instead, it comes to 0.04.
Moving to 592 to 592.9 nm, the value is 0.02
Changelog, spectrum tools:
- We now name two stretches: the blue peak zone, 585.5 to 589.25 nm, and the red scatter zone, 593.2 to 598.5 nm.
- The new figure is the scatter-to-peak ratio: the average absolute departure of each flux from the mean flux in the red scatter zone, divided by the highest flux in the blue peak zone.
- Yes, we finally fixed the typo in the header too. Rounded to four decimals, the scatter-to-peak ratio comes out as 0.0190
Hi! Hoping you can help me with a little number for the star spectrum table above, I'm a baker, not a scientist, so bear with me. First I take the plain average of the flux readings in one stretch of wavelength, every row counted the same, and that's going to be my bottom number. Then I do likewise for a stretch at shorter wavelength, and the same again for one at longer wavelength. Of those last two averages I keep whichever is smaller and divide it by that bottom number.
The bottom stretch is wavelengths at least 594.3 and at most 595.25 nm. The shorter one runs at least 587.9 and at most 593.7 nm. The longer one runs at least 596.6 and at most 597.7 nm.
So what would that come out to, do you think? 0.97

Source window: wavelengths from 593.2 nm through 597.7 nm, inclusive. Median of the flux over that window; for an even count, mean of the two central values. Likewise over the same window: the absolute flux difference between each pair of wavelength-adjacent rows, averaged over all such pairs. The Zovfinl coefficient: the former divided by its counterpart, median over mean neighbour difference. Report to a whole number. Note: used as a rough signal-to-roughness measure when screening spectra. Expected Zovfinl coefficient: 43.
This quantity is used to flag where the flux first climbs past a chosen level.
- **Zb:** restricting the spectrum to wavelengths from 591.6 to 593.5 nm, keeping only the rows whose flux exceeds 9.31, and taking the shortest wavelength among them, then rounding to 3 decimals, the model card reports 591.900 nm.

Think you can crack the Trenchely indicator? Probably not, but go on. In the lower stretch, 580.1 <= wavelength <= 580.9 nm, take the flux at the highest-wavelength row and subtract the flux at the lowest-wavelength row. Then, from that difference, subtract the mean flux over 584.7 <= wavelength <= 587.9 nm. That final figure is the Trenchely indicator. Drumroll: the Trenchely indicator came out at -9.81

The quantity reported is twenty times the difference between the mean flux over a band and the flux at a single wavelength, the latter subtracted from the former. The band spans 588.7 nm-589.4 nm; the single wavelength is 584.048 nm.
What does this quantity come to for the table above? -21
